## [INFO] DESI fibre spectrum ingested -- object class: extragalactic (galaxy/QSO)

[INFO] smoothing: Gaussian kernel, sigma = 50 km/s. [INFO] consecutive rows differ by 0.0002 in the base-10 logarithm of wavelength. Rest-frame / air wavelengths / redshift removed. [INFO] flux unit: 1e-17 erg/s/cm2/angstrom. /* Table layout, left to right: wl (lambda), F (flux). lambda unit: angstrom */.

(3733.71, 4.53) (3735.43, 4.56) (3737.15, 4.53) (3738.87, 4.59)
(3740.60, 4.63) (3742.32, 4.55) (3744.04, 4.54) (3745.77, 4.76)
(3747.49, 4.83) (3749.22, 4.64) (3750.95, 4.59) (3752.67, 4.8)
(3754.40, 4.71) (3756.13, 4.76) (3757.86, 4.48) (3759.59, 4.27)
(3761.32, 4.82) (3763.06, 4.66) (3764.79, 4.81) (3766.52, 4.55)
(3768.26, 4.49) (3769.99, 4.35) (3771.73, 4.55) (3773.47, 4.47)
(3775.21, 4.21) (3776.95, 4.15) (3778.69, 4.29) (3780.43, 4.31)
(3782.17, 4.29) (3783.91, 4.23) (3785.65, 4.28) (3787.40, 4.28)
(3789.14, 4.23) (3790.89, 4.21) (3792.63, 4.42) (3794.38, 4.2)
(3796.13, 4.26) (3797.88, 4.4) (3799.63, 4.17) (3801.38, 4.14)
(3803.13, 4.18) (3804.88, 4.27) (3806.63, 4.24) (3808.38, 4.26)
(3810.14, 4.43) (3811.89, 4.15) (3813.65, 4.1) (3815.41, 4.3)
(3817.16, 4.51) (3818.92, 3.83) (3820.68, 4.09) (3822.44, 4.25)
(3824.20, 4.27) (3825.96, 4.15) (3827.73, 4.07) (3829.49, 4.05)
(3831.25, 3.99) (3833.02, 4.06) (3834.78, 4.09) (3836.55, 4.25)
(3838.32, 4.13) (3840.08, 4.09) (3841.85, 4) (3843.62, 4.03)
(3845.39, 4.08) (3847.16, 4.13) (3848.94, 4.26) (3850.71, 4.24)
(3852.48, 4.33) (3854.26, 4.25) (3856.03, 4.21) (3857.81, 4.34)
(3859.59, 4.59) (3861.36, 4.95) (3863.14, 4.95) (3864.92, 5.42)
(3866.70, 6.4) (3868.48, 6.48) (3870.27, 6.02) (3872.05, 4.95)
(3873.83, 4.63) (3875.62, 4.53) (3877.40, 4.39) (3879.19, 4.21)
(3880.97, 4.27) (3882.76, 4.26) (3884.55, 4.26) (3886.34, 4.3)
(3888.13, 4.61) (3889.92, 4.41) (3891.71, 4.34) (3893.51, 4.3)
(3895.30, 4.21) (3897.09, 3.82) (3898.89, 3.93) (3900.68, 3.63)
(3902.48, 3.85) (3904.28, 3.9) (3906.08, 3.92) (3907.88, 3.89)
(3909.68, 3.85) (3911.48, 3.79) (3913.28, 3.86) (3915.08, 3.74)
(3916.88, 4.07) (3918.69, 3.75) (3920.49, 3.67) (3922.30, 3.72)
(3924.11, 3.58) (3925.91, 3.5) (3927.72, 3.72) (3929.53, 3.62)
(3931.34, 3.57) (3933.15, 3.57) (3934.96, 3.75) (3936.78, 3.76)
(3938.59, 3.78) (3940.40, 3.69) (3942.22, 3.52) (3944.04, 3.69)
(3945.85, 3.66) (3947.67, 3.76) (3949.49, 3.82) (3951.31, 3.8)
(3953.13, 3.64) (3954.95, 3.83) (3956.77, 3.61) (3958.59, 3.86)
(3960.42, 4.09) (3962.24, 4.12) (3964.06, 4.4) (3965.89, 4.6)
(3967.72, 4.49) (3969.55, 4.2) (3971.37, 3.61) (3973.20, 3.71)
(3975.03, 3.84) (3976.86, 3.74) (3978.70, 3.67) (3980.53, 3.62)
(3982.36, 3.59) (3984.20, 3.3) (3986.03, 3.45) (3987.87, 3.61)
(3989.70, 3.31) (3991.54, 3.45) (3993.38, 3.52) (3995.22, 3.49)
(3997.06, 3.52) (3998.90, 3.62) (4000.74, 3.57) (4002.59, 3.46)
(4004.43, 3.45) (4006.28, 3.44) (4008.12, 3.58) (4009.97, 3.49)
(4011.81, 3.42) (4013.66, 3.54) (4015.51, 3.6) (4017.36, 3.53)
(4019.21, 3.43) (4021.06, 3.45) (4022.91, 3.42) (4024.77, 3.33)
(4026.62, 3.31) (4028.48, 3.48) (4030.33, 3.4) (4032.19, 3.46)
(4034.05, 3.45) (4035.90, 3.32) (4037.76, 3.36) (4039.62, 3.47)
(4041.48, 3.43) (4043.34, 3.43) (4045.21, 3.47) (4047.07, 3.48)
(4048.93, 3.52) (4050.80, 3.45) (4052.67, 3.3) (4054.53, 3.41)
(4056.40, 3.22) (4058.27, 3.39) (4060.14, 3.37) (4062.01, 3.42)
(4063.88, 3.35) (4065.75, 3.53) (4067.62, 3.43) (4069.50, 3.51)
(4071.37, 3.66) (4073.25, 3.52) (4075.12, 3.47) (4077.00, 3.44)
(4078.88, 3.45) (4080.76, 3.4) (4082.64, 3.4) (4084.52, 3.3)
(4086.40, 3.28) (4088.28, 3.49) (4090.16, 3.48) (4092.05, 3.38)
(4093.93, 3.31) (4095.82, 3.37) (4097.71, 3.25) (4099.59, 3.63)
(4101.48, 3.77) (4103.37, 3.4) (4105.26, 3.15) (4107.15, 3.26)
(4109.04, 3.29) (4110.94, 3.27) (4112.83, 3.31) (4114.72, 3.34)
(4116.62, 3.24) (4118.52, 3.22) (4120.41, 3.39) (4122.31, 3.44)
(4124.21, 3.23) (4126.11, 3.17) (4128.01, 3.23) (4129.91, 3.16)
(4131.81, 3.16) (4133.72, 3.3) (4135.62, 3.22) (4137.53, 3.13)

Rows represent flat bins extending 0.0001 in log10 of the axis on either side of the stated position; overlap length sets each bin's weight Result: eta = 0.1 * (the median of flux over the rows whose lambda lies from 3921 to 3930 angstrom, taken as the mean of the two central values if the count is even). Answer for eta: 0.362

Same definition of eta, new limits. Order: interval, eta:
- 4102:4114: 0.328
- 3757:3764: 0.457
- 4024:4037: 0.340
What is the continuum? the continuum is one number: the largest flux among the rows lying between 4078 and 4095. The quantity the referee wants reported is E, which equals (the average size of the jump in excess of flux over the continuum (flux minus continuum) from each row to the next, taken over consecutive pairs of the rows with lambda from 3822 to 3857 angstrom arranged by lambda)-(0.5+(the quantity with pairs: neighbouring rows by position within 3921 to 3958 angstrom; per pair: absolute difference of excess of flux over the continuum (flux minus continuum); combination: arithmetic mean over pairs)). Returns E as -0.54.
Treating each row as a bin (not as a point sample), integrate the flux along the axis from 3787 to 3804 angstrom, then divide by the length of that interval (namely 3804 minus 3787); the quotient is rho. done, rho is 4.2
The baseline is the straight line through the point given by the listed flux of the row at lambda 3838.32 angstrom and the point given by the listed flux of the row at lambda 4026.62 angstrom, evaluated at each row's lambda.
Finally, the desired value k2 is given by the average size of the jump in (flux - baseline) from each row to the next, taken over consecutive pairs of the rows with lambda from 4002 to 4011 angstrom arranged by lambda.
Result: 0.06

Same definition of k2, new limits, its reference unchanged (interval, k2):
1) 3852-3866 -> 0.19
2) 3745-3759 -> 0.13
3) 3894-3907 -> 0.18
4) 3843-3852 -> 0.07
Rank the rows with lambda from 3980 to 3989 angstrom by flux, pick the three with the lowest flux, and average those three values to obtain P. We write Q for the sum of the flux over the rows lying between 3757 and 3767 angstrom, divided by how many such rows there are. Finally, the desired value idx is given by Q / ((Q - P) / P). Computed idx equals 14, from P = 3.45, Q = 4.6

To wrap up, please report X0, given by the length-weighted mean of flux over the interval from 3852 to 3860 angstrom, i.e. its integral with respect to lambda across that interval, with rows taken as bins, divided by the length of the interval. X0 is 4.3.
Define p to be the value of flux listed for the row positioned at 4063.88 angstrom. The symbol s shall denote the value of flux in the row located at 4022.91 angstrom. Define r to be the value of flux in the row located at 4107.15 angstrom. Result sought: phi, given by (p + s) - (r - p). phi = 6.9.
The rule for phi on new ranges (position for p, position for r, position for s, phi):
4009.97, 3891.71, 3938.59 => 6.4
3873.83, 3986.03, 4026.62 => 9.1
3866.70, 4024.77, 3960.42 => 13.6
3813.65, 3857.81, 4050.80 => 7.3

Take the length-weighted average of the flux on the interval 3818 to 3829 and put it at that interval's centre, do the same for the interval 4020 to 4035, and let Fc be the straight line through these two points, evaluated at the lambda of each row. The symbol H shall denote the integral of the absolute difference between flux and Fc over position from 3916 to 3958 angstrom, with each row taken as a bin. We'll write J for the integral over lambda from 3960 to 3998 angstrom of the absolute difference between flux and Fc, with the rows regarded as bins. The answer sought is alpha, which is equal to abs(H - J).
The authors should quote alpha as 5.7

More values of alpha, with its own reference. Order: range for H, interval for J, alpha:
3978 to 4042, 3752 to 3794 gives 3.2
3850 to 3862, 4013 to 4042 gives 3.2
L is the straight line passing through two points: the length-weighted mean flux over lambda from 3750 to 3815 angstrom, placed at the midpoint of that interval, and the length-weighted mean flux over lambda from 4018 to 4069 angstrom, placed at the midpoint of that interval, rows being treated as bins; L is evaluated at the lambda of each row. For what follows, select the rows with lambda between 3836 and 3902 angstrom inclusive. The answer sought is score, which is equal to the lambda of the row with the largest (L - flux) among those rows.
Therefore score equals 3900.68 angstrom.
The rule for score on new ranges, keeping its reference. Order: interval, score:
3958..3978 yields 3971.37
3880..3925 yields 3900.68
